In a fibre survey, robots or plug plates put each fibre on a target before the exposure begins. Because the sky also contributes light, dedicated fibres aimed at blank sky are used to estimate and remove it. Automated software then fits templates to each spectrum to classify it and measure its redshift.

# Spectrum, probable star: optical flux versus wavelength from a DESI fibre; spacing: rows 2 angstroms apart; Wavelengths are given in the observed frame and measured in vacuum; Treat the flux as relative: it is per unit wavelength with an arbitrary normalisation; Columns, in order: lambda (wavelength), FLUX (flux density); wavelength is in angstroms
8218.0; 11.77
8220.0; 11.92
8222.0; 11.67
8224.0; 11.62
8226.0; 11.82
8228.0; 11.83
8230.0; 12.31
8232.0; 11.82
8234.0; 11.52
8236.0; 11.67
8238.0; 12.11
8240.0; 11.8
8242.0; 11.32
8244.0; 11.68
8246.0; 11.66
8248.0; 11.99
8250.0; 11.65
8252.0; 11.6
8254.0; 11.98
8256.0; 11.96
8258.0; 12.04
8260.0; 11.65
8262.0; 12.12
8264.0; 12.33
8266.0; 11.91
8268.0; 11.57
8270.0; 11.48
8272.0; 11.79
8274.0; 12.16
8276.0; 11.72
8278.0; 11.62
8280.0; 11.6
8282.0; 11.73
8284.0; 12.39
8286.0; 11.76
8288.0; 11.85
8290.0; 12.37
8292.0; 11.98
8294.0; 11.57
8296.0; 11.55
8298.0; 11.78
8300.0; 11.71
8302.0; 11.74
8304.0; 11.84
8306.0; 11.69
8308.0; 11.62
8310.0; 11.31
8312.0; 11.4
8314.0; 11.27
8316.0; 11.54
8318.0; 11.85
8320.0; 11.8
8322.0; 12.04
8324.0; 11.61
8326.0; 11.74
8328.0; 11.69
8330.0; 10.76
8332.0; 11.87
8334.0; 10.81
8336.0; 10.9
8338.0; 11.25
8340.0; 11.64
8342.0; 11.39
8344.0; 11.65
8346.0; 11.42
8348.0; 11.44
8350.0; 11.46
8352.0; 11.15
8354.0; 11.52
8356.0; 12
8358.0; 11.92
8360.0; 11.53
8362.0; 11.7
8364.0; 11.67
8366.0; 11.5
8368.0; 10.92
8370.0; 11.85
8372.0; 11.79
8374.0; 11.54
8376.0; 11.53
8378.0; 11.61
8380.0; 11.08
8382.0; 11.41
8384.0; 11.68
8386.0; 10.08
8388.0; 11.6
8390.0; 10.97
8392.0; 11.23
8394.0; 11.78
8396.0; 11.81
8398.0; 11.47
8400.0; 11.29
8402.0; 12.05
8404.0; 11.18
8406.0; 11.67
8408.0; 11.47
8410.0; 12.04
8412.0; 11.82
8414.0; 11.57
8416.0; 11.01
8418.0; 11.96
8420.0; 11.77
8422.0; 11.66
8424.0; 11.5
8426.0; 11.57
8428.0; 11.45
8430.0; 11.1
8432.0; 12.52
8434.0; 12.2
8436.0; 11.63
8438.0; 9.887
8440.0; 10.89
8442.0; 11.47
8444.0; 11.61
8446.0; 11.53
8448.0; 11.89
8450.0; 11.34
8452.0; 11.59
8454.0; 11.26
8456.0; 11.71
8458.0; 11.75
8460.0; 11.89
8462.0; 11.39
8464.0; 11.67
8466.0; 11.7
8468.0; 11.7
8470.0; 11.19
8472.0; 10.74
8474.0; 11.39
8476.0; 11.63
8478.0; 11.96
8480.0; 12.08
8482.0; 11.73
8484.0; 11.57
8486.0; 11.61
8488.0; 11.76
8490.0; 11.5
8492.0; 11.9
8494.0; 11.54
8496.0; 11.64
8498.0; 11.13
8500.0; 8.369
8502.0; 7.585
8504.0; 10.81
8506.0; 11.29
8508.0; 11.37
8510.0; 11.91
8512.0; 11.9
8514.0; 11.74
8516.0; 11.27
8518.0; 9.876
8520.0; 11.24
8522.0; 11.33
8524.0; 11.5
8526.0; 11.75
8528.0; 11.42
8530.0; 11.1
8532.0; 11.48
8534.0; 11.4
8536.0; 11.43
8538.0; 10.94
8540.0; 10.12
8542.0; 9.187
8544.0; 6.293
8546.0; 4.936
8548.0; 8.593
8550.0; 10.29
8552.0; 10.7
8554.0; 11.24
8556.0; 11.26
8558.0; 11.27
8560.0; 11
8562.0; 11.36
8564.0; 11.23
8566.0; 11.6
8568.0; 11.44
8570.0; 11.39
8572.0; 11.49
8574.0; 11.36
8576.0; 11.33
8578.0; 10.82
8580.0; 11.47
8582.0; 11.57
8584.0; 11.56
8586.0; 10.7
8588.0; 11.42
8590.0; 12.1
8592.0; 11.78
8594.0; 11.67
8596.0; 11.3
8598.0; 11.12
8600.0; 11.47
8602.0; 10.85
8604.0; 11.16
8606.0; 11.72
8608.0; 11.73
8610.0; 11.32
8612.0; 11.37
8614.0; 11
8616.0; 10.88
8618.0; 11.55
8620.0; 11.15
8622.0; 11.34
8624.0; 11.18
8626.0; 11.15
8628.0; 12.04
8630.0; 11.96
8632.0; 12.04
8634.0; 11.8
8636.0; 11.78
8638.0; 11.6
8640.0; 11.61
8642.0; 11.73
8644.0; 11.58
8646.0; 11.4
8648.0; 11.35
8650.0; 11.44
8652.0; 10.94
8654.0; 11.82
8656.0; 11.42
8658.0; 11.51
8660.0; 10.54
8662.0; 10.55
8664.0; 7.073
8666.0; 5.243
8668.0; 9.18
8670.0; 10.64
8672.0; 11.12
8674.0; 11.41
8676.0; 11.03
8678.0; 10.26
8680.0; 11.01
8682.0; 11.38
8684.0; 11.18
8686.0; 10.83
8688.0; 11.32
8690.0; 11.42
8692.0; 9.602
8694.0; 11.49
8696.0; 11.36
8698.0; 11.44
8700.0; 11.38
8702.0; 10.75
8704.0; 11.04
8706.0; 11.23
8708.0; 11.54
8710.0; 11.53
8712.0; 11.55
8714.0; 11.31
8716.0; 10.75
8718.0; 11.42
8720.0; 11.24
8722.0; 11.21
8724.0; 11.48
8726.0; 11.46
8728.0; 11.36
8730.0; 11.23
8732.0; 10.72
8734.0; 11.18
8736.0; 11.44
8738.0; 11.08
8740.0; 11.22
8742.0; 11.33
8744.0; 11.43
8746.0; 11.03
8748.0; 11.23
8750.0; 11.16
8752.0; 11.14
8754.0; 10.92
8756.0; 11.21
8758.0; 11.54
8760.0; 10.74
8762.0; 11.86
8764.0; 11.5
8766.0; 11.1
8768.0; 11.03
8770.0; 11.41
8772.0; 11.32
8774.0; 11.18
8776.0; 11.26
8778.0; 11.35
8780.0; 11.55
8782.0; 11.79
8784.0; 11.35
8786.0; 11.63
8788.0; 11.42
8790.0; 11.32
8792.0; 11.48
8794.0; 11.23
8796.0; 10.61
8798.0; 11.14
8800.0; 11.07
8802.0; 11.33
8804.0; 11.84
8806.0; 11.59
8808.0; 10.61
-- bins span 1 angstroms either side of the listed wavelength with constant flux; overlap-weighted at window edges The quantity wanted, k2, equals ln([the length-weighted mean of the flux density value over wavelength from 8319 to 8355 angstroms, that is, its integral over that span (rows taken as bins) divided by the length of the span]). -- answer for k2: 2.44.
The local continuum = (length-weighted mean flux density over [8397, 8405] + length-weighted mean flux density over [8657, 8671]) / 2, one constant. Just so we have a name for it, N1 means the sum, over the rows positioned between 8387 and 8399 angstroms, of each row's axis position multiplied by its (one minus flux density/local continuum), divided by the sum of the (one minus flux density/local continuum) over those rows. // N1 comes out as 8393.4 angstroms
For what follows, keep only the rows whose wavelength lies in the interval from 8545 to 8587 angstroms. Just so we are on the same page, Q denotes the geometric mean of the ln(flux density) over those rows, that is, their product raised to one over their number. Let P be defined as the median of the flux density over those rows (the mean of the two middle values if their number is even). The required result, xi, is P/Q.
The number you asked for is 4.78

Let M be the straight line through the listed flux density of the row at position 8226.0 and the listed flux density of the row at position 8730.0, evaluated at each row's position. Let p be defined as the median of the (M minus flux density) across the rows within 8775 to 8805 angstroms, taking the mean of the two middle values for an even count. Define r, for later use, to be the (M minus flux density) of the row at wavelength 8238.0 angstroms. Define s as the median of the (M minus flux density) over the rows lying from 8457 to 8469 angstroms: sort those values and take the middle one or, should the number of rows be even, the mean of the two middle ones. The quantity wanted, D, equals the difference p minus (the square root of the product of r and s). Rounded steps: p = -0.2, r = -0.30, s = -0.16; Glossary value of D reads -0.41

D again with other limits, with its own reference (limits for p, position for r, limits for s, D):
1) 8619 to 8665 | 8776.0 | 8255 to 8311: -0.14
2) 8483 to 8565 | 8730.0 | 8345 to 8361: 0.17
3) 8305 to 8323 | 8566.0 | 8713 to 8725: 0.03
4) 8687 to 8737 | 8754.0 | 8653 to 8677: -0.45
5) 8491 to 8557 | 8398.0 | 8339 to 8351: 0.02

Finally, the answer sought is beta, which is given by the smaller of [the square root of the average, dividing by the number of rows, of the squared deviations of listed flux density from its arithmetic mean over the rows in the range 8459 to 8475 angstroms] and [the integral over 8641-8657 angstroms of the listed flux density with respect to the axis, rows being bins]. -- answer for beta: 0.344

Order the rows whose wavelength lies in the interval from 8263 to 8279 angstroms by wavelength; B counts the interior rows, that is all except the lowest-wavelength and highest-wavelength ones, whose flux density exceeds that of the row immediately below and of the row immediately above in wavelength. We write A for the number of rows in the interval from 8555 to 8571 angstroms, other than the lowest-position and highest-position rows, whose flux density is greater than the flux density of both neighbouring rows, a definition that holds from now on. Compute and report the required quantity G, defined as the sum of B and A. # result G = 4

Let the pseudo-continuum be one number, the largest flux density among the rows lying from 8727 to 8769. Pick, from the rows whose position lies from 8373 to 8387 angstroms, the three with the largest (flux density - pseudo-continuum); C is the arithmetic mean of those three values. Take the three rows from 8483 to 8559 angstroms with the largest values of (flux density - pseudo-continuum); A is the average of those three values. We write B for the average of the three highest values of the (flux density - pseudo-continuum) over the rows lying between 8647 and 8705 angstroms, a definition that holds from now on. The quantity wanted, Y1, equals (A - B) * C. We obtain -0.07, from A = 0.04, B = -0.25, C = -0.25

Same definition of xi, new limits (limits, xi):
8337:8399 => 4.73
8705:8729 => 4.69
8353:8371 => 4.76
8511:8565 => 4.82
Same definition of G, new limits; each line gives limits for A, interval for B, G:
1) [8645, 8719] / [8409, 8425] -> 12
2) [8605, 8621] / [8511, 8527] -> 3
